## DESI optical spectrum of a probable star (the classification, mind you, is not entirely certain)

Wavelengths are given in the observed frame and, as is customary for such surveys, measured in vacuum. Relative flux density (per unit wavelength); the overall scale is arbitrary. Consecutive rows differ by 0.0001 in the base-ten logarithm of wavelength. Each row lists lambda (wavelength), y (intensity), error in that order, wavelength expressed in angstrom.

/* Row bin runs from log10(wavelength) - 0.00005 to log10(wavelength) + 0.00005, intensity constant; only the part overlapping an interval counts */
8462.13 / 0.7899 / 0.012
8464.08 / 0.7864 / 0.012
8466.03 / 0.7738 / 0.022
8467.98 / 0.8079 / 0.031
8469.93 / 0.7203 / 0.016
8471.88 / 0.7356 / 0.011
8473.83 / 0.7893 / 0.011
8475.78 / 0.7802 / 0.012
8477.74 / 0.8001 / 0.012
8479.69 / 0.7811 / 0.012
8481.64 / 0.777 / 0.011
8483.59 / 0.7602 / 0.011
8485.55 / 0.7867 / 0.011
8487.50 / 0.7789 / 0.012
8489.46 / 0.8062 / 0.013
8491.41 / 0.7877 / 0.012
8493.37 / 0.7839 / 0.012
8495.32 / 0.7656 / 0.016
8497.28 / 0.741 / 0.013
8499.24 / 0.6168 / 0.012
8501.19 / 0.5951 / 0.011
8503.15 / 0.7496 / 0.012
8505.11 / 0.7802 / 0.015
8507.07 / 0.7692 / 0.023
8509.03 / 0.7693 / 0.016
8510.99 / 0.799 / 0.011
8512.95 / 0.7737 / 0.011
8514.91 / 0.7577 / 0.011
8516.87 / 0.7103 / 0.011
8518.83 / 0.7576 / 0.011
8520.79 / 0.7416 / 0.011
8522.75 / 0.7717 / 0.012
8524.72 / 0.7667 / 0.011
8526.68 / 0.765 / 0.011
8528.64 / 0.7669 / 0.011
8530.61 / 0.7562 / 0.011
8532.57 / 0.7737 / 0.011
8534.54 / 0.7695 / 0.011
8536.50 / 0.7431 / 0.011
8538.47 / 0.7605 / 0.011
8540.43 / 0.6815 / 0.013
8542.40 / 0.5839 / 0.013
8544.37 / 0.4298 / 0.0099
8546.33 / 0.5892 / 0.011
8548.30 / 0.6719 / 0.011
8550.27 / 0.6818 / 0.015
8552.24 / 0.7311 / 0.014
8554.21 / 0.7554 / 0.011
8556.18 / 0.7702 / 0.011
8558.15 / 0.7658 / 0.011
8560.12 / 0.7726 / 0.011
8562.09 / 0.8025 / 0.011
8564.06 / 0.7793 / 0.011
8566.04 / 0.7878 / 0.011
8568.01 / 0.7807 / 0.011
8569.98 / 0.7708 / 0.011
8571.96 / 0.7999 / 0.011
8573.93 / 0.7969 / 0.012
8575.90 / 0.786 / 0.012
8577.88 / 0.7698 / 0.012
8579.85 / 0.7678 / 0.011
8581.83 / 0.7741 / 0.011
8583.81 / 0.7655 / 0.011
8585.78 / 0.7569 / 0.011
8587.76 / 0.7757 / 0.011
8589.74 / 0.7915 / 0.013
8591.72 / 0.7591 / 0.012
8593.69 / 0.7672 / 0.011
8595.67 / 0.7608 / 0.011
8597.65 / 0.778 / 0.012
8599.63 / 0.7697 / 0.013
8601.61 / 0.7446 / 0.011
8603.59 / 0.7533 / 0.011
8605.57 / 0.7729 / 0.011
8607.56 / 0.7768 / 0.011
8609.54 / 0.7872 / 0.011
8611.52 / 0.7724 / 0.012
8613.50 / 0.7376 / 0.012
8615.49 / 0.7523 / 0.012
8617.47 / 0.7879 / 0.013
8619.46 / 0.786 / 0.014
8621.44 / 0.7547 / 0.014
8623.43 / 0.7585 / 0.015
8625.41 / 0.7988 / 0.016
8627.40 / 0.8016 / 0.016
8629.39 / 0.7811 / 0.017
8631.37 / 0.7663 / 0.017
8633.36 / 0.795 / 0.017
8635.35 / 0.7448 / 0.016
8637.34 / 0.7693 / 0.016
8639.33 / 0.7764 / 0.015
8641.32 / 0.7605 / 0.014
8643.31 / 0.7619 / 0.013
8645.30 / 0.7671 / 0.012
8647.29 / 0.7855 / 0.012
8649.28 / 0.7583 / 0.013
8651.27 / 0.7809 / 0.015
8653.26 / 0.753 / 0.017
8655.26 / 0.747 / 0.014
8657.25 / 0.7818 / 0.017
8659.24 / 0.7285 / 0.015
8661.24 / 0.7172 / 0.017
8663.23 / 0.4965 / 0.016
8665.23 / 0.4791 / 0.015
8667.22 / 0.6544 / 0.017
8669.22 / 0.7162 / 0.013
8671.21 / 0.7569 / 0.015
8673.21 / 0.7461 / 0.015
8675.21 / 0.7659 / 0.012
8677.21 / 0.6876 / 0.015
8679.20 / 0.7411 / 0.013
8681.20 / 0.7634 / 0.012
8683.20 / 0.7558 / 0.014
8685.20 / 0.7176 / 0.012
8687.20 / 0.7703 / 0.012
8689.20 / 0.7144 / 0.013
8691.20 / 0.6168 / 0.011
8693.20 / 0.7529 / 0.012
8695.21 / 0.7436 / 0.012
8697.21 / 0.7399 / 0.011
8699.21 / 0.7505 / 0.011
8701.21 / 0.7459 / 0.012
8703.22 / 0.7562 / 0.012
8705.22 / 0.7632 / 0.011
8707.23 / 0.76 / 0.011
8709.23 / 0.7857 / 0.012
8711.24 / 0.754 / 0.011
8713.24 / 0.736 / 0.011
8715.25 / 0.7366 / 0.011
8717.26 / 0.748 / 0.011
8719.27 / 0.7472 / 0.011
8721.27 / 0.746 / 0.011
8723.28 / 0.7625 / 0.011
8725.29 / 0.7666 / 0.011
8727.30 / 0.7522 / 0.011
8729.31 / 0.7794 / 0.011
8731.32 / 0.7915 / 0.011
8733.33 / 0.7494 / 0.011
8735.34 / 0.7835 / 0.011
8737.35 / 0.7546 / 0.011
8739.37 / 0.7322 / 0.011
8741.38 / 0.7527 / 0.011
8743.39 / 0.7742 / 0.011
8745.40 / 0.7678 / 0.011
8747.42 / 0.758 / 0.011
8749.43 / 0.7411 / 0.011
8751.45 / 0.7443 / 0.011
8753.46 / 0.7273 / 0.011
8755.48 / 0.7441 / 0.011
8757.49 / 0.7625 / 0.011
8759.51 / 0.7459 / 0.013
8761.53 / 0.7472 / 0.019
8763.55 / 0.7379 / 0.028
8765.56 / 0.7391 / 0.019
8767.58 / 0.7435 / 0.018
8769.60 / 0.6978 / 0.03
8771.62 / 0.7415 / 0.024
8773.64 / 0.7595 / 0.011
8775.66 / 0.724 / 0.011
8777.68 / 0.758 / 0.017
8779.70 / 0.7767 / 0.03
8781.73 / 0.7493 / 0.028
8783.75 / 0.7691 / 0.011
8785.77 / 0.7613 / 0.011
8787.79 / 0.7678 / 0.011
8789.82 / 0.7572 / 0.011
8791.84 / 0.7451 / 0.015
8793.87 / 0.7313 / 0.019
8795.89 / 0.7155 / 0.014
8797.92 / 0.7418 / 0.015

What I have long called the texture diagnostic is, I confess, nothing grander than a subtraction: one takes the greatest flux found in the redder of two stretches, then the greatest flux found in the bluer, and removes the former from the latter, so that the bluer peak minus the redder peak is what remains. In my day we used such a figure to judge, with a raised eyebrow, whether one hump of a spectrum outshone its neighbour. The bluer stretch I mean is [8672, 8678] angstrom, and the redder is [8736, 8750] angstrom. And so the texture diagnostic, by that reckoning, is -0.01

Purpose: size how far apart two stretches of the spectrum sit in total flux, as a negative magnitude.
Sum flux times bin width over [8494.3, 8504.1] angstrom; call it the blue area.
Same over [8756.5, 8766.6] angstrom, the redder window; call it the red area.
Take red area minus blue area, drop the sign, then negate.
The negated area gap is -0.74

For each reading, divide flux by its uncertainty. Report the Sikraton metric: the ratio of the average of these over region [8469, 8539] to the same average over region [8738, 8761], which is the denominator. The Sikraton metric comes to 0.95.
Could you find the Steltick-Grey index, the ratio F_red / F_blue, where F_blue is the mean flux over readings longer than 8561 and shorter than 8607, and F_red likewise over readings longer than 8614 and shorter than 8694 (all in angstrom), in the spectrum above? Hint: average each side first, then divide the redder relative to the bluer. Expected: 0.95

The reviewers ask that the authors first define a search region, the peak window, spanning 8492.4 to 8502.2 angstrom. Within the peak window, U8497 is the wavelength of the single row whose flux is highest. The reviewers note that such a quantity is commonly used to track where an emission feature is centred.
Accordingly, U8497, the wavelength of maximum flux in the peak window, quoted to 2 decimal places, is 8493.37 angstrom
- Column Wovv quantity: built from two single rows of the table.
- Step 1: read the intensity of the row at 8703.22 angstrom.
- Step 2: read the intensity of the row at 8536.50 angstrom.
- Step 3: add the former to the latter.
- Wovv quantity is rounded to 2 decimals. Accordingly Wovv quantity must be 1.50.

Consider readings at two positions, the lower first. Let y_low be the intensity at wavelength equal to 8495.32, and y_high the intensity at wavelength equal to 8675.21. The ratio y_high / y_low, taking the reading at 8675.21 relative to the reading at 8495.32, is 1.00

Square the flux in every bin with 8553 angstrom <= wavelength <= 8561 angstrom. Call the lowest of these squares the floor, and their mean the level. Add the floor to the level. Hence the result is 1.16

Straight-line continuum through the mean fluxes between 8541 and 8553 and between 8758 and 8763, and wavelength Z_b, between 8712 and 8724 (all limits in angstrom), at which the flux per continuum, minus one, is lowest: 8715.25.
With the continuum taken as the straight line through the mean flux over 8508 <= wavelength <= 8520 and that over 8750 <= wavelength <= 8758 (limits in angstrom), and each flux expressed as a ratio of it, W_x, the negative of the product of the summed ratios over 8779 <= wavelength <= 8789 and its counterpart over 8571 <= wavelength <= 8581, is -26.7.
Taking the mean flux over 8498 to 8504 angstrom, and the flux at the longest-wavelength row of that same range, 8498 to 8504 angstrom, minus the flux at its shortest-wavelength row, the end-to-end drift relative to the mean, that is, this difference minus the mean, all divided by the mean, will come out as -0.80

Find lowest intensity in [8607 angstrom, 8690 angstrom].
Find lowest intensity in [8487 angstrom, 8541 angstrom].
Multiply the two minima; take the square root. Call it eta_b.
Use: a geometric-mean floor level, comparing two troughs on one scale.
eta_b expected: 0.53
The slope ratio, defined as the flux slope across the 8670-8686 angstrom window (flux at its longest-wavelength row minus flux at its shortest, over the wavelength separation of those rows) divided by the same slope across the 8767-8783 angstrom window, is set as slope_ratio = -7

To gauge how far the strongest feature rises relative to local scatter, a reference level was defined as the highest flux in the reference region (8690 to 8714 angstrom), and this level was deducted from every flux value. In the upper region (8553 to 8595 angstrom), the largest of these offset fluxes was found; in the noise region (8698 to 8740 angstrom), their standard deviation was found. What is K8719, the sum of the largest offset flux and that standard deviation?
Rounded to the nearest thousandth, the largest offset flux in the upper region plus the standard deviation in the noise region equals 0.033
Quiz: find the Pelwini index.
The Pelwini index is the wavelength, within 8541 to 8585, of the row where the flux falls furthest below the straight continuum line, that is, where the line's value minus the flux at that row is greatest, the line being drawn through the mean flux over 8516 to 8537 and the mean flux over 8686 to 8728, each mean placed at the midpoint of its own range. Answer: 8544.37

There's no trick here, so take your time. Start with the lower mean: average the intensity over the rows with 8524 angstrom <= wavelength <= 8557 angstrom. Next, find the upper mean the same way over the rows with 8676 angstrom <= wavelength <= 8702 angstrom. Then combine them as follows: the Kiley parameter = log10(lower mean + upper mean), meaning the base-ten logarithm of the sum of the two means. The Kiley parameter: 0.157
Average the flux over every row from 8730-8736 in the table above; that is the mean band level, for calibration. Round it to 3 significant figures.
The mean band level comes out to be 0.775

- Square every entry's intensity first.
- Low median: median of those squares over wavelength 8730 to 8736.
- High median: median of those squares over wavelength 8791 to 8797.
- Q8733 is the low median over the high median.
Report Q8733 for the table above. 1.148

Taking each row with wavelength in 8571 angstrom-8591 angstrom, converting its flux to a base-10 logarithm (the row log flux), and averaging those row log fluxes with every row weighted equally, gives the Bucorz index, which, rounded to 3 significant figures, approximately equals -0.109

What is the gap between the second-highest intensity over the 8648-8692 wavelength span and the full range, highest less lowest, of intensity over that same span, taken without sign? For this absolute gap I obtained 0.478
